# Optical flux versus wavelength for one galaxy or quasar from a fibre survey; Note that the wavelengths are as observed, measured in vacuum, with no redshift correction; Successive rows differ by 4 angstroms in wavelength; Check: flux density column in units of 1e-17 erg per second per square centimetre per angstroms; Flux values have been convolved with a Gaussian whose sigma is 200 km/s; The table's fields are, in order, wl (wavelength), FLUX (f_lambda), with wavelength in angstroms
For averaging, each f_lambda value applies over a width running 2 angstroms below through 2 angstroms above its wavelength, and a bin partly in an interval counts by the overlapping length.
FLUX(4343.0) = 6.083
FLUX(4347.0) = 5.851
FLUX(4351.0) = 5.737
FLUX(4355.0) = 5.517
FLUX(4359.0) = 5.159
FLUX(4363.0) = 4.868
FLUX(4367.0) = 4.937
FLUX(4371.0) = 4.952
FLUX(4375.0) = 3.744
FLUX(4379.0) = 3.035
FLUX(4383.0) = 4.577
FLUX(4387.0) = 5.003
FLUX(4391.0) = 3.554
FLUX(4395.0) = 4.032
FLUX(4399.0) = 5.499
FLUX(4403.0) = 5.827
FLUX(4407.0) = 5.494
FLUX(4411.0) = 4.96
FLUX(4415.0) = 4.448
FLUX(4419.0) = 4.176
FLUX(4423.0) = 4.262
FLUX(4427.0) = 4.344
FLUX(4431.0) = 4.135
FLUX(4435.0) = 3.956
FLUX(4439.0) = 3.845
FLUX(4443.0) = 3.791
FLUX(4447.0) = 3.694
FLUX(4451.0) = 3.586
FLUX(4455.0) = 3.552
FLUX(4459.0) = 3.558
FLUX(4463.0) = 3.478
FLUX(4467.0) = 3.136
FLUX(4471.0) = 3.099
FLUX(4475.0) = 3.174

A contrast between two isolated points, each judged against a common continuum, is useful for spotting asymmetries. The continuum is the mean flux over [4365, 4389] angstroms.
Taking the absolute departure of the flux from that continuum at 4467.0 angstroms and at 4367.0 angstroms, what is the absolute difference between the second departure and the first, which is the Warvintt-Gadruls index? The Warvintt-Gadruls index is 0.68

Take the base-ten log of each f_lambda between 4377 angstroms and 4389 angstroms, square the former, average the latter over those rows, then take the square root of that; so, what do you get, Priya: 0.62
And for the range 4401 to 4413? 0.73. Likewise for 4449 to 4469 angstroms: 0.54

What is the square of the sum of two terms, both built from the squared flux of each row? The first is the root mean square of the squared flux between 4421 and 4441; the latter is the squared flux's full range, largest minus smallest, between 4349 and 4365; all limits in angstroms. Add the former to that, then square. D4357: 686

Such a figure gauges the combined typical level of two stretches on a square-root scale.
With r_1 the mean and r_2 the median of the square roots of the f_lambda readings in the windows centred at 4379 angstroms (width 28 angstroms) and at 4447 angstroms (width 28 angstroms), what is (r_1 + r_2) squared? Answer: 15.8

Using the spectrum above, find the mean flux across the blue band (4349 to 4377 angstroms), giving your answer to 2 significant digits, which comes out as 5.0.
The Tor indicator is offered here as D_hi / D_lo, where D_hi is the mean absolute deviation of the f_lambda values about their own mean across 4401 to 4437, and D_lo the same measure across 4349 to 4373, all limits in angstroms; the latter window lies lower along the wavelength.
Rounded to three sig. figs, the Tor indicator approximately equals 1.86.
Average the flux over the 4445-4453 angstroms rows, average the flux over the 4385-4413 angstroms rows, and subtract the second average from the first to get -1.3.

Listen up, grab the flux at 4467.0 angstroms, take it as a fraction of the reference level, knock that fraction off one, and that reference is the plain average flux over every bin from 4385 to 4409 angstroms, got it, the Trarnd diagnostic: 0.36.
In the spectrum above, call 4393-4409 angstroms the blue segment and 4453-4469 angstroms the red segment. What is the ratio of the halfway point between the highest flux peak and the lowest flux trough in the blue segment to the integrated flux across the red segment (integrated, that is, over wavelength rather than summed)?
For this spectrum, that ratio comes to 0.090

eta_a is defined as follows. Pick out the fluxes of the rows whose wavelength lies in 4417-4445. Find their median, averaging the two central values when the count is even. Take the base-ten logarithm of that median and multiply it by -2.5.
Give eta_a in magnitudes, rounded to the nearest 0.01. -1.54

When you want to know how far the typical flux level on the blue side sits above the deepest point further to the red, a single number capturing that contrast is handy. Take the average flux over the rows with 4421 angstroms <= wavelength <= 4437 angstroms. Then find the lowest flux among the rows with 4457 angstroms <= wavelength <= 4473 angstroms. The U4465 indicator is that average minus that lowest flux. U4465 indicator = 1.1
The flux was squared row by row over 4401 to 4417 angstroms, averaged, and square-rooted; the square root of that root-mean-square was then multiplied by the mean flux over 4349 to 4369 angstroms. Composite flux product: 12.0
